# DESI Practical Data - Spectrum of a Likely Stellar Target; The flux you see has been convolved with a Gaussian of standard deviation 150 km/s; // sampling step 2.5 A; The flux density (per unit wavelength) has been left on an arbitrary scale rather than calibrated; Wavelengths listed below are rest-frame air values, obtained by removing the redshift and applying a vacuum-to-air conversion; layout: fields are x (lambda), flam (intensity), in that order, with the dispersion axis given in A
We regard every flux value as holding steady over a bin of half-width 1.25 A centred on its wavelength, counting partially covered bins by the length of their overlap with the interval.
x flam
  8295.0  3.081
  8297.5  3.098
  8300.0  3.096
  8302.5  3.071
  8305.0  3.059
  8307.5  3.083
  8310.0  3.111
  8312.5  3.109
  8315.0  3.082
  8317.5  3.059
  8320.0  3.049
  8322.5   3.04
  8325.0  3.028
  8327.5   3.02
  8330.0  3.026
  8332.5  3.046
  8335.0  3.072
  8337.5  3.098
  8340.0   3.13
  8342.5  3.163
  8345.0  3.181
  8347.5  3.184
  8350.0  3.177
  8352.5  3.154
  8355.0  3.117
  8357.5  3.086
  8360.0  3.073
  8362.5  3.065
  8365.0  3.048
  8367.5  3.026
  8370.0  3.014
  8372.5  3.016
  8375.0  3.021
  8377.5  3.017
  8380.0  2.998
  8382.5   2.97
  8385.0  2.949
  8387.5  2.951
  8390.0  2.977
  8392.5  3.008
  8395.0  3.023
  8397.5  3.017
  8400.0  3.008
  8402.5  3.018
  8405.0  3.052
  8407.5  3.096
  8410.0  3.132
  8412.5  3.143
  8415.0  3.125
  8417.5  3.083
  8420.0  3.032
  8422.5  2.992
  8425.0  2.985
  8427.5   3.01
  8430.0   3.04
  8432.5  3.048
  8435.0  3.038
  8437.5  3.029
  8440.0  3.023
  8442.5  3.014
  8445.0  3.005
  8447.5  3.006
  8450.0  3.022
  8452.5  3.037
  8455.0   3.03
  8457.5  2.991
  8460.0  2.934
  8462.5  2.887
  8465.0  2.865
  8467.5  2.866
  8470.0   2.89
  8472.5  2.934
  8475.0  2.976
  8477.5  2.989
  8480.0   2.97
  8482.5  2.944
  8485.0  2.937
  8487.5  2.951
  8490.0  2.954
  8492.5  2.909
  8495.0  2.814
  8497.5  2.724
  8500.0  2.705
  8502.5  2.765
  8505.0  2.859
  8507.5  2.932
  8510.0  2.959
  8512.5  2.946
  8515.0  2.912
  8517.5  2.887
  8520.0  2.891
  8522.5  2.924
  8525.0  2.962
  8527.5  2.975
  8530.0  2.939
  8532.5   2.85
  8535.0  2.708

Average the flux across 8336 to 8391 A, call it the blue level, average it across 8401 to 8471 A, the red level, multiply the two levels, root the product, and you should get 3.04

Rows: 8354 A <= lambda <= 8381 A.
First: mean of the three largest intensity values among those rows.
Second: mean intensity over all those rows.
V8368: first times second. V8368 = 9.4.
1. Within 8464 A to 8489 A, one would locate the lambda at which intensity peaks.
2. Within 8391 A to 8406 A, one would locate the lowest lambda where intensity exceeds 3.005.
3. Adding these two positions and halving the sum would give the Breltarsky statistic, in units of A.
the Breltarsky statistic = 8435.0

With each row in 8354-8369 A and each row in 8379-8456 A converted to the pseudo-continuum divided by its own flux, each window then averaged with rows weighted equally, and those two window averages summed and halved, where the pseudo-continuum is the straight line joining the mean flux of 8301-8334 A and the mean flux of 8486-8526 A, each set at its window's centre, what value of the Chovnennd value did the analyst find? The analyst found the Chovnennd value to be 0.982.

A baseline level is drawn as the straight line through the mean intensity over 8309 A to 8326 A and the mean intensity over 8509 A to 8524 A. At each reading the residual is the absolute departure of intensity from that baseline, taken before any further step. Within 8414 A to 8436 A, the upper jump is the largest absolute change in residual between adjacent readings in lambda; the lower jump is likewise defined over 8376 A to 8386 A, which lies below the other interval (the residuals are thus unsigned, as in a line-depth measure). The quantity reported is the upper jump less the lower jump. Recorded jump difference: 0.023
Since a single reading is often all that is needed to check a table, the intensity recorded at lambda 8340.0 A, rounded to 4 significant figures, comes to 3.130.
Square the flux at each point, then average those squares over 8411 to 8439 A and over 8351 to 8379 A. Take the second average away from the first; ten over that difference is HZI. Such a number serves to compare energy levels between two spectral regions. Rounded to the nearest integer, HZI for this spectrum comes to -162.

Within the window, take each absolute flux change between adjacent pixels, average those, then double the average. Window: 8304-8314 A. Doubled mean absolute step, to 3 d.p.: 0.036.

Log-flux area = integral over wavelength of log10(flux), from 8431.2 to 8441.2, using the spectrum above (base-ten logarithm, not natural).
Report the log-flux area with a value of 4.8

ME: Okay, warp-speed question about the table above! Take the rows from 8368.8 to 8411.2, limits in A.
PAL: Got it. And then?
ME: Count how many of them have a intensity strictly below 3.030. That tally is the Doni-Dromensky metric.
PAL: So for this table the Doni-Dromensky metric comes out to 14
